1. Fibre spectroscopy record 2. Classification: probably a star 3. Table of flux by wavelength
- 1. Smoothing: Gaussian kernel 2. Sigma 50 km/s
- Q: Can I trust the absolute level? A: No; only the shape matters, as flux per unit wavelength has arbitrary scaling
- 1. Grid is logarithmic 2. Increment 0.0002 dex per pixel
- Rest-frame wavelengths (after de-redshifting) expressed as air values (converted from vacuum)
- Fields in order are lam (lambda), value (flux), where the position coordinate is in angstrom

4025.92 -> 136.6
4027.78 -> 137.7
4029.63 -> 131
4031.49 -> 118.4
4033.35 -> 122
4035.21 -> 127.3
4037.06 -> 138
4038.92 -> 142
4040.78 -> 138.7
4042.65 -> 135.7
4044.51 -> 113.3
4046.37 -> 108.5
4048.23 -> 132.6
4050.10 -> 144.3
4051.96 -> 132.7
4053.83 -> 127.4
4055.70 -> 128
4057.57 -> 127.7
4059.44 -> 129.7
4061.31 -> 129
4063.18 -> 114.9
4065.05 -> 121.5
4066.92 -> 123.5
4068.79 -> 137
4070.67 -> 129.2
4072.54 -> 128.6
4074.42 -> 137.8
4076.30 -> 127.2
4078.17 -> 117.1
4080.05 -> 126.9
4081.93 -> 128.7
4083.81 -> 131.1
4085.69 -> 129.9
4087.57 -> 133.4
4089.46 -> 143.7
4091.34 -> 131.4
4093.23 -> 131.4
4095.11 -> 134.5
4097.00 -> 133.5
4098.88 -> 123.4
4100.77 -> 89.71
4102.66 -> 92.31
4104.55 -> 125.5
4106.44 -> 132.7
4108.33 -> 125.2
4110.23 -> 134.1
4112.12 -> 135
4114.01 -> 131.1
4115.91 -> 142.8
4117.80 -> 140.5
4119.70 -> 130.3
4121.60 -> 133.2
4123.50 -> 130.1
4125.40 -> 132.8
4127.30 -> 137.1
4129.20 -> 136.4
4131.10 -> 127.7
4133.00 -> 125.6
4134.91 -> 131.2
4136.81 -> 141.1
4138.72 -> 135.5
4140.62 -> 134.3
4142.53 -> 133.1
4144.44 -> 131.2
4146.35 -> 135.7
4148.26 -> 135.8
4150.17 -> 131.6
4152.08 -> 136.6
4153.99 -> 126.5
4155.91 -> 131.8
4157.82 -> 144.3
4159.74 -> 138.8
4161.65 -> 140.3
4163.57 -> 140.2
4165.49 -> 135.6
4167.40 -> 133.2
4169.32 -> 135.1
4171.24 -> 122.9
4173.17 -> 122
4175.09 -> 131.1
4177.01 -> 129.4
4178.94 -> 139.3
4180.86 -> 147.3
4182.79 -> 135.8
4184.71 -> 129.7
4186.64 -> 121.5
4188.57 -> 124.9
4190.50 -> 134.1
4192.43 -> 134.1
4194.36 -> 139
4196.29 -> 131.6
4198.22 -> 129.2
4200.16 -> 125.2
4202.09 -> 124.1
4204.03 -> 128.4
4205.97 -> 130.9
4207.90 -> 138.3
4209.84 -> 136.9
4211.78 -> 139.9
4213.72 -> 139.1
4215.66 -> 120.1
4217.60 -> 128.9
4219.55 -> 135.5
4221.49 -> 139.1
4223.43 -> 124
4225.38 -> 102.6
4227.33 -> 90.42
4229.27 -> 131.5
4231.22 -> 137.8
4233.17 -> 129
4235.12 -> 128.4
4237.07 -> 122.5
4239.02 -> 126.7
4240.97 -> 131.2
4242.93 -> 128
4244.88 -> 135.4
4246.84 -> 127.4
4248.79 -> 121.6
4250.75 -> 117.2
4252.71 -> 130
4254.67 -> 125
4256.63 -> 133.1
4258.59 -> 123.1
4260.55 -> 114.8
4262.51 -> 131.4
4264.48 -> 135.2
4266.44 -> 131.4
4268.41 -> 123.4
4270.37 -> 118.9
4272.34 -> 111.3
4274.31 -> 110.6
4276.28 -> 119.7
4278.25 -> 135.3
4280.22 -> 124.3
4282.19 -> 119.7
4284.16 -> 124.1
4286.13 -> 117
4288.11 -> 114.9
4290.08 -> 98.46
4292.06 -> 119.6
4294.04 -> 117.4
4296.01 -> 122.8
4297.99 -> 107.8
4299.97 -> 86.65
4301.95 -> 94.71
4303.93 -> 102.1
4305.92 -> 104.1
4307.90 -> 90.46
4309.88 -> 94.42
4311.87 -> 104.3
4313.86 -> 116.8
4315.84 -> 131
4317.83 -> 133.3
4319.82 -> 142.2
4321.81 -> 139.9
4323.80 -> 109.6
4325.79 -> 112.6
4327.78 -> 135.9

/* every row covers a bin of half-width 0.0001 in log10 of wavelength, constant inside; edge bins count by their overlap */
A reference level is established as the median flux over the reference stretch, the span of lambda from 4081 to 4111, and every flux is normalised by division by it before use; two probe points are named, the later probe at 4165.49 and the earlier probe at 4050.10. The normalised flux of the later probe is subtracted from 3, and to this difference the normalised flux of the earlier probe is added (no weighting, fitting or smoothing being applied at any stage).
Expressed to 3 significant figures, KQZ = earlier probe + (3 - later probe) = 3.07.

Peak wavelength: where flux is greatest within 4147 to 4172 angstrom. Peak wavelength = 4157.82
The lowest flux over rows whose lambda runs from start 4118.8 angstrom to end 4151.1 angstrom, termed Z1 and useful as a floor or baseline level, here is 125.6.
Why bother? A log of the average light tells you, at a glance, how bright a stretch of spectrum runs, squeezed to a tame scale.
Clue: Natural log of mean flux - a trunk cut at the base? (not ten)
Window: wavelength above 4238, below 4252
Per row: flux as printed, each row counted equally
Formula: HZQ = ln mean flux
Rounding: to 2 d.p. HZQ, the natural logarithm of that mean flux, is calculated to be 4.84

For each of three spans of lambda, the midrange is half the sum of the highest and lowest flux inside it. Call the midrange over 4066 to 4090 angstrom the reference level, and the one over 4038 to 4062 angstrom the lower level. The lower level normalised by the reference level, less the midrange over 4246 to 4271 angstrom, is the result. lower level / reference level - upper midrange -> -124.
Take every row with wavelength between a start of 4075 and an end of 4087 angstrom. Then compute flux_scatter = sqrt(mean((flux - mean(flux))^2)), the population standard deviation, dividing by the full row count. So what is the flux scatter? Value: 4.6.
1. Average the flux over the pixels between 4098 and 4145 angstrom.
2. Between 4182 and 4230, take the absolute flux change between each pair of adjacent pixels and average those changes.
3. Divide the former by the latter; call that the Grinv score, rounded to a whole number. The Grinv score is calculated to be 16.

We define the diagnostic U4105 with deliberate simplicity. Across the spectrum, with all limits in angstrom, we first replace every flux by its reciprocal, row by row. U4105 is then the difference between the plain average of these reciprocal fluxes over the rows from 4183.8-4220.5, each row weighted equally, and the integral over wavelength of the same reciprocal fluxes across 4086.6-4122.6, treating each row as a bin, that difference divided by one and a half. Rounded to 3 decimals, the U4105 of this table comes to -0.184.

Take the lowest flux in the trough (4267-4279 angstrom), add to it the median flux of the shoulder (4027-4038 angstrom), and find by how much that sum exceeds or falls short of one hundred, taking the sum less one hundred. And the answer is 140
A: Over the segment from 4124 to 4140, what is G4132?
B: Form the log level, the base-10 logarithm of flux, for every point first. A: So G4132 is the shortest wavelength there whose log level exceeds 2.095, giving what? 4125.40 angstrom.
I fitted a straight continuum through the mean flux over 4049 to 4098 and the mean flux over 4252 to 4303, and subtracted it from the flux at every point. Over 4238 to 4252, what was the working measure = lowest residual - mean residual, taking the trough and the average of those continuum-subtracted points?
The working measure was -9.3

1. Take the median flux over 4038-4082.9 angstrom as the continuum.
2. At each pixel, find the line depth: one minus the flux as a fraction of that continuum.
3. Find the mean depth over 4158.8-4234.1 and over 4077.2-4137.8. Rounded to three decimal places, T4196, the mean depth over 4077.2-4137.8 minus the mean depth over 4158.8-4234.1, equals 0.010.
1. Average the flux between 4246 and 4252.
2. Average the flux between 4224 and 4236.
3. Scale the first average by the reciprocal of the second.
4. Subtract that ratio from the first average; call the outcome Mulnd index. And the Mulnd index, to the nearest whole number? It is 121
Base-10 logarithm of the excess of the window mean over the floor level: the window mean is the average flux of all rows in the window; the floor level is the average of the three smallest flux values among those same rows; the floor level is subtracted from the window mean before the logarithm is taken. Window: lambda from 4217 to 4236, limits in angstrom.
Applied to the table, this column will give 1.28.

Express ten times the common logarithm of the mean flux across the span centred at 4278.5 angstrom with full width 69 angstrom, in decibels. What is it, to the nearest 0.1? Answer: 20.7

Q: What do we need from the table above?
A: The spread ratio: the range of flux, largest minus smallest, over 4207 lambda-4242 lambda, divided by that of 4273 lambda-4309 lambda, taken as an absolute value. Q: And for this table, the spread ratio 1.0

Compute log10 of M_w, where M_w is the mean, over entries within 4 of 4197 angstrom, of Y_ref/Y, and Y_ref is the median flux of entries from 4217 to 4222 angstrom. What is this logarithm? 0.014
